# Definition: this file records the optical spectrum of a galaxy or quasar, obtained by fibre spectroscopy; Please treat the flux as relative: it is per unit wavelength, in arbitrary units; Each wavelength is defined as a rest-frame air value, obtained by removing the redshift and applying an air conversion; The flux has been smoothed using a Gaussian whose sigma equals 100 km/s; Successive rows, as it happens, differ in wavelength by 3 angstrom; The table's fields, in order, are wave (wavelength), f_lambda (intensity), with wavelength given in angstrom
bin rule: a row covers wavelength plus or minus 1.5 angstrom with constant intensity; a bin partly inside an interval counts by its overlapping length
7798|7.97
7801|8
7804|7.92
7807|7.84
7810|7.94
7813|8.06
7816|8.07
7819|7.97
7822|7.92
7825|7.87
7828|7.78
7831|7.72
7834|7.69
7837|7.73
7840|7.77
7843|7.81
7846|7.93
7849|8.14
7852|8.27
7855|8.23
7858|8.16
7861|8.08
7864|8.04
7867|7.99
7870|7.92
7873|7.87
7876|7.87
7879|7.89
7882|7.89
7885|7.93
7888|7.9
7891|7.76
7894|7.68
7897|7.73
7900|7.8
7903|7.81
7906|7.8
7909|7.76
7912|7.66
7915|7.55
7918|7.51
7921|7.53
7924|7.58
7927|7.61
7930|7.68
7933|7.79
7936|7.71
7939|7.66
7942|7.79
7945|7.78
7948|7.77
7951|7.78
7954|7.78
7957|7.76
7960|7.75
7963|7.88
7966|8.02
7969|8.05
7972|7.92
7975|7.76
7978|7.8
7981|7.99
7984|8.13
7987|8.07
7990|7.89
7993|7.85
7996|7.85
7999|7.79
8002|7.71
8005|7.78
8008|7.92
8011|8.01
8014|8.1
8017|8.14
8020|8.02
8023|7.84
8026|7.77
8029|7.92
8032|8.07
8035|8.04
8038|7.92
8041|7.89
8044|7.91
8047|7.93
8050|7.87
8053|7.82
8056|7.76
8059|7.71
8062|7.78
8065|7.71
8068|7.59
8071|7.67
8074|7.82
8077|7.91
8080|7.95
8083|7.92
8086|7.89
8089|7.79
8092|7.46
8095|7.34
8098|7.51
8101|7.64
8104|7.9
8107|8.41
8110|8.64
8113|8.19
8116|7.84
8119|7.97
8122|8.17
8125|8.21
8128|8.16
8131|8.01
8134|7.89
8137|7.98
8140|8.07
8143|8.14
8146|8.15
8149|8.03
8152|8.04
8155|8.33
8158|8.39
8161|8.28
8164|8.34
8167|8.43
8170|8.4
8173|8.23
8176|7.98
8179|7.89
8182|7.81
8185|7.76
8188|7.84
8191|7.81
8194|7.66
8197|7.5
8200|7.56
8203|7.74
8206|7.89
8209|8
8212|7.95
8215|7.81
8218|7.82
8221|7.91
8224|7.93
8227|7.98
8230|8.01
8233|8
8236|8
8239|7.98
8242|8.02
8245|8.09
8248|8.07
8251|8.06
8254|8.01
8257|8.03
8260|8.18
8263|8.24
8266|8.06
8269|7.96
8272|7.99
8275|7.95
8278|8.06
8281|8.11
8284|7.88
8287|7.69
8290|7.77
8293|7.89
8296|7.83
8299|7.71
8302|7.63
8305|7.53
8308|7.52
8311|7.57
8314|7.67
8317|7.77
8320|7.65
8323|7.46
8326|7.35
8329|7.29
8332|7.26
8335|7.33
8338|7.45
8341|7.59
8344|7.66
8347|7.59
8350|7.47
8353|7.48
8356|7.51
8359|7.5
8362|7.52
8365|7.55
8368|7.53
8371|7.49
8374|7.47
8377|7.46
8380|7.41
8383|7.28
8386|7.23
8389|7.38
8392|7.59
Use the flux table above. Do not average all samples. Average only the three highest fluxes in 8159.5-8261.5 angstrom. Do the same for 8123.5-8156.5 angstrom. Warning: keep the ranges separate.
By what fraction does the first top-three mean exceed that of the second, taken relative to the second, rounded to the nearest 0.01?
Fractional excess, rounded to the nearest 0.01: 0.02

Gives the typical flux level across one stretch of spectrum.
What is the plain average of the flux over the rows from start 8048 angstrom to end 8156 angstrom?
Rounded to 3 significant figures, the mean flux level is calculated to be 7.92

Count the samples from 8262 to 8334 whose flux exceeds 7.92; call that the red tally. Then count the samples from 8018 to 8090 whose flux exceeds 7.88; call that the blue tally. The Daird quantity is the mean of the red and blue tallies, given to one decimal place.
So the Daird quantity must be 9.5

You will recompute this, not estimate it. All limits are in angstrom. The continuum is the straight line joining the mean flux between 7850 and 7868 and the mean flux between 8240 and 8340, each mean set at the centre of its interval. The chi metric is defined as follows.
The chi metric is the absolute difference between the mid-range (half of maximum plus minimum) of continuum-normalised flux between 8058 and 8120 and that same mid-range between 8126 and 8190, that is 0.021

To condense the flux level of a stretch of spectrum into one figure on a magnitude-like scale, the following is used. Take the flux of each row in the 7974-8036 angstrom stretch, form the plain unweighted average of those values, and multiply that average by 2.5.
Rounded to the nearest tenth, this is 19.8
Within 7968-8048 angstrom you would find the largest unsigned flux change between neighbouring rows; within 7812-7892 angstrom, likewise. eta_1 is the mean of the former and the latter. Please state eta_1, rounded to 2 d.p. 0.20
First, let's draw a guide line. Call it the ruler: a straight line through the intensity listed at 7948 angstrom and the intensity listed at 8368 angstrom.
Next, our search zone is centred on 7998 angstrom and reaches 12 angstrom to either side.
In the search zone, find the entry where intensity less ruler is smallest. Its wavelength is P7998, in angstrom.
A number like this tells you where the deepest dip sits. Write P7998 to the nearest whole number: 8002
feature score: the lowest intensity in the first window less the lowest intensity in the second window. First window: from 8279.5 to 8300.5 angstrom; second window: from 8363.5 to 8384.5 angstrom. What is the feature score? 0.41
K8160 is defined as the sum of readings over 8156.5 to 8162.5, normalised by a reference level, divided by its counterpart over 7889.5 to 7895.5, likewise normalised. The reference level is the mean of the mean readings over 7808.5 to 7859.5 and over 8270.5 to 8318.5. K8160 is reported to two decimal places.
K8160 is 1.08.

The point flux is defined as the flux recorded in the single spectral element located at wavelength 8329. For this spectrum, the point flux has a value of 7.29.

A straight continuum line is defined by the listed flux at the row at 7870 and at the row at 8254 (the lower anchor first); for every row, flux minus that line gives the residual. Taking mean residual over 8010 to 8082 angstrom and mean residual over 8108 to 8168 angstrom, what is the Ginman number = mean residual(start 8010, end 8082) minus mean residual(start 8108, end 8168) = -0.26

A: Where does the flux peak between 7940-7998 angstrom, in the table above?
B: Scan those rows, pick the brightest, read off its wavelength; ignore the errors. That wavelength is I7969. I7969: 7984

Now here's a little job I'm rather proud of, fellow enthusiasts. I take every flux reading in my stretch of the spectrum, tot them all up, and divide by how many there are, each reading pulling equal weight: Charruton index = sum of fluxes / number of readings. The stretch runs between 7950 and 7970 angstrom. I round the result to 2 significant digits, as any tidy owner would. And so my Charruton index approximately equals 7.9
